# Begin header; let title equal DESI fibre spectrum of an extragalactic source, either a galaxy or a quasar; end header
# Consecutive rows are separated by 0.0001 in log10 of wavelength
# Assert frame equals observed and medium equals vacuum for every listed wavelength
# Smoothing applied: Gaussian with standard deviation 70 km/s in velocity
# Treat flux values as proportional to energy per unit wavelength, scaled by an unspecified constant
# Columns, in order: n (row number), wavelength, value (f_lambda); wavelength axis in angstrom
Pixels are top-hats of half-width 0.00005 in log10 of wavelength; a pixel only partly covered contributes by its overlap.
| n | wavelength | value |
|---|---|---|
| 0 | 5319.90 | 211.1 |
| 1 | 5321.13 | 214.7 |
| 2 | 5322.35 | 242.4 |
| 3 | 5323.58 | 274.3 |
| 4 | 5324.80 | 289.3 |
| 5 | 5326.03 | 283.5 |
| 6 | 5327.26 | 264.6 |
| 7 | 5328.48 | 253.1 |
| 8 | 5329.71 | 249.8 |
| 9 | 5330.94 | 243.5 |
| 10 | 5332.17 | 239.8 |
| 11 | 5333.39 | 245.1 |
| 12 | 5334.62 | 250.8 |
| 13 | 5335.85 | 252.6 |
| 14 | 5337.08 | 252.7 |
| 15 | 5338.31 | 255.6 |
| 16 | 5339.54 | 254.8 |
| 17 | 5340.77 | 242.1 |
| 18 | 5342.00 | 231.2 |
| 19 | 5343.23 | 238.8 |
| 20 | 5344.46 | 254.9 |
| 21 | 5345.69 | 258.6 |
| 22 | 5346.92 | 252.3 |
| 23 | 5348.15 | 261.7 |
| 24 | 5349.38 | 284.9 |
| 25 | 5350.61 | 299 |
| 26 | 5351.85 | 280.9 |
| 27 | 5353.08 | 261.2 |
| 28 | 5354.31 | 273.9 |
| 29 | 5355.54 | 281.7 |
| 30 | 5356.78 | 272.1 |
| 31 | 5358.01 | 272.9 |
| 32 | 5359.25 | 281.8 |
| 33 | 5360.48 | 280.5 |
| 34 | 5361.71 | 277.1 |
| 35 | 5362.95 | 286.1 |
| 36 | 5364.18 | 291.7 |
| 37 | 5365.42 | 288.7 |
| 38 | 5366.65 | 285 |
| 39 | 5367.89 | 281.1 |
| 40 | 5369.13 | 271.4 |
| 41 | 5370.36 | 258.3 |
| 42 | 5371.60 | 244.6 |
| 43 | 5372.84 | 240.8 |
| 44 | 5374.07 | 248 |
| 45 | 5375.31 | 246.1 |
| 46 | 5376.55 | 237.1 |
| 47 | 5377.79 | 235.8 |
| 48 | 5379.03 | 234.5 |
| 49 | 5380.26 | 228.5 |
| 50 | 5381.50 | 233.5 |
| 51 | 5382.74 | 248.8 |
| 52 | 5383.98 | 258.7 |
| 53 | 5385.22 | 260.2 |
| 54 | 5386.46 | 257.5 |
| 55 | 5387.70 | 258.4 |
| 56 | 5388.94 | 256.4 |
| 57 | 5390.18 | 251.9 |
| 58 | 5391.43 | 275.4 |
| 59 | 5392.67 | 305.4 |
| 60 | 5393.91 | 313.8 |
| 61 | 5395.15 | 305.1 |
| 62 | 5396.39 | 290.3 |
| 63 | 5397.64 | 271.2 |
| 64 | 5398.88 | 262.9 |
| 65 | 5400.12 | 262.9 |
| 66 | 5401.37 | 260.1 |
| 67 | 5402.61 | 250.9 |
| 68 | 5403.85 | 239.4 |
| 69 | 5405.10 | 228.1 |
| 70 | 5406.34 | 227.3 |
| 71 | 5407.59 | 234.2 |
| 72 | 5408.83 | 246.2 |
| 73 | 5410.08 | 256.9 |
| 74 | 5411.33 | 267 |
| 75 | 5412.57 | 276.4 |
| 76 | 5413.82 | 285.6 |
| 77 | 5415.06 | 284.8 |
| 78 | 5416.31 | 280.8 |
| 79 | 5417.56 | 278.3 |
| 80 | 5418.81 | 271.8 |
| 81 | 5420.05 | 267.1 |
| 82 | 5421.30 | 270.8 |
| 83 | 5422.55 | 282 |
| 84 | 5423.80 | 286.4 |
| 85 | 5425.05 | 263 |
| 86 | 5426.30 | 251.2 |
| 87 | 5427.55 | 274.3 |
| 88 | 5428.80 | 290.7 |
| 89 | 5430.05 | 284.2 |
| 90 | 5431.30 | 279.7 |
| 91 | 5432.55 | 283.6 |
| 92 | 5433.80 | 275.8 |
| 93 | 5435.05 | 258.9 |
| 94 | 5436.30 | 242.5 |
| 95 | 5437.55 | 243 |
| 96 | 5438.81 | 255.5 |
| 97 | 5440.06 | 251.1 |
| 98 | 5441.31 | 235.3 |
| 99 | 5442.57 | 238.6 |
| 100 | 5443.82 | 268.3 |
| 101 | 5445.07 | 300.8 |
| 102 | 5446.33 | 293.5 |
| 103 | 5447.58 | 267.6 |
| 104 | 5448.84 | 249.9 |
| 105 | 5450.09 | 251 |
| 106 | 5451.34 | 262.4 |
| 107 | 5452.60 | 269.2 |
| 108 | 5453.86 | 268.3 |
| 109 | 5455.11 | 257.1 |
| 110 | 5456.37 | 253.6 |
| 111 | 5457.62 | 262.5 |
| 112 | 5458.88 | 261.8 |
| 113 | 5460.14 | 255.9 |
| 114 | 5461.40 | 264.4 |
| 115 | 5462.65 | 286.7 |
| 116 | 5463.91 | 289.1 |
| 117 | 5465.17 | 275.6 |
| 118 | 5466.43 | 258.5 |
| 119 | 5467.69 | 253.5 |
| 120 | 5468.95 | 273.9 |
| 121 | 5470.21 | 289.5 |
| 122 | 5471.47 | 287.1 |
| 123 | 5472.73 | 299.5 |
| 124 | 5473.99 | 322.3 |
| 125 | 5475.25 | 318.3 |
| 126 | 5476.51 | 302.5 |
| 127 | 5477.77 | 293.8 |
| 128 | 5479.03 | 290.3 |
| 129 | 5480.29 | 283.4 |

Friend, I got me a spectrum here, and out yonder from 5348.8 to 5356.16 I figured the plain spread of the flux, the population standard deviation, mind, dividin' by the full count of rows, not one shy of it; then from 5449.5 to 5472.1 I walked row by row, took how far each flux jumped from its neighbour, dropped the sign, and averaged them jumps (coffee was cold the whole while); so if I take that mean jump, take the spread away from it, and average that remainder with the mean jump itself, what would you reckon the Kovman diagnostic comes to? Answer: 3.5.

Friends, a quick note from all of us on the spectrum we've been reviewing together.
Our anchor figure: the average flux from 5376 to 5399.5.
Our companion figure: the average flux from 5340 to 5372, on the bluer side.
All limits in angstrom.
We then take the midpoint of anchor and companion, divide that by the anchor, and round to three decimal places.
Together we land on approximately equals 1.014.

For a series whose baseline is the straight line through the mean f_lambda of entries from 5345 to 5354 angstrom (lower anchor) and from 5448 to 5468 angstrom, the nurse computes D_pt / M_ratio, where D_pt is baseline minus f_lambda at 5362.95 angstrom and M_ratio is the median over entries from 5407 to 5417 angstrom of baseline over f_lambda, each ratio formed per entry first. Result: -16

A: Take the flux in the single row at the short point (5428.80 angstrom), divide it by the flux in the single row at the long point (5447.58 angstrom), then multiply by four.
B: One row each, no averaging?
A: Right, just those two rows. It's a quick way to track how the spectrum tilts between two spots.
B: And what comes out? 4.3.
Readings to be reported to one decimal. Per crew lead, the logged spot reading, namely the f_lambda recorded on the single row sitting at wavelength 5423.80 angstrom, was 286.4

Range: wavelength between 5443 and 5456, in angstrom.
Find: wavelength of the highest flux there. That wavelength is 5445.07 angstrom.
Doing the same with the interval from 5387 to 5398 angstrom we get 5393.91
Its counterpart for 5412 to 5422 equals 5413.82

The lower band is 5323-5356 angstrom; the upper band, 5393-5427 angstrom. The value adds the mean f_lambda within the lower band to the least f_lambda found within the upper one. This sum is 488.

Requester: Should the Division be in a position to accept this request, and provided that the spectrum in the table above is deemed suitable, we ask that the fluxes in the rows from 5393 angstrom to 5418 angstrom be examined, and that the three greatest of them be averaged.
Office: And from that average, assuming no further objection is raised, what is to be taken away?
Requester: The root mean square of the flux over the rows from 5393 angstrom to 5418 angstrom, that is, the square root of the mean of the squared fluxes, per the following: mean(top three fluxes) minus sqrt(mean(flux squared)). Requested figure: 35.9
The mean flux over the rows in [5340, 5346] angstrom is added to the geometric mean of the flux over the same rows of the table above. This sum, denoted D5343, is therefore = 490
